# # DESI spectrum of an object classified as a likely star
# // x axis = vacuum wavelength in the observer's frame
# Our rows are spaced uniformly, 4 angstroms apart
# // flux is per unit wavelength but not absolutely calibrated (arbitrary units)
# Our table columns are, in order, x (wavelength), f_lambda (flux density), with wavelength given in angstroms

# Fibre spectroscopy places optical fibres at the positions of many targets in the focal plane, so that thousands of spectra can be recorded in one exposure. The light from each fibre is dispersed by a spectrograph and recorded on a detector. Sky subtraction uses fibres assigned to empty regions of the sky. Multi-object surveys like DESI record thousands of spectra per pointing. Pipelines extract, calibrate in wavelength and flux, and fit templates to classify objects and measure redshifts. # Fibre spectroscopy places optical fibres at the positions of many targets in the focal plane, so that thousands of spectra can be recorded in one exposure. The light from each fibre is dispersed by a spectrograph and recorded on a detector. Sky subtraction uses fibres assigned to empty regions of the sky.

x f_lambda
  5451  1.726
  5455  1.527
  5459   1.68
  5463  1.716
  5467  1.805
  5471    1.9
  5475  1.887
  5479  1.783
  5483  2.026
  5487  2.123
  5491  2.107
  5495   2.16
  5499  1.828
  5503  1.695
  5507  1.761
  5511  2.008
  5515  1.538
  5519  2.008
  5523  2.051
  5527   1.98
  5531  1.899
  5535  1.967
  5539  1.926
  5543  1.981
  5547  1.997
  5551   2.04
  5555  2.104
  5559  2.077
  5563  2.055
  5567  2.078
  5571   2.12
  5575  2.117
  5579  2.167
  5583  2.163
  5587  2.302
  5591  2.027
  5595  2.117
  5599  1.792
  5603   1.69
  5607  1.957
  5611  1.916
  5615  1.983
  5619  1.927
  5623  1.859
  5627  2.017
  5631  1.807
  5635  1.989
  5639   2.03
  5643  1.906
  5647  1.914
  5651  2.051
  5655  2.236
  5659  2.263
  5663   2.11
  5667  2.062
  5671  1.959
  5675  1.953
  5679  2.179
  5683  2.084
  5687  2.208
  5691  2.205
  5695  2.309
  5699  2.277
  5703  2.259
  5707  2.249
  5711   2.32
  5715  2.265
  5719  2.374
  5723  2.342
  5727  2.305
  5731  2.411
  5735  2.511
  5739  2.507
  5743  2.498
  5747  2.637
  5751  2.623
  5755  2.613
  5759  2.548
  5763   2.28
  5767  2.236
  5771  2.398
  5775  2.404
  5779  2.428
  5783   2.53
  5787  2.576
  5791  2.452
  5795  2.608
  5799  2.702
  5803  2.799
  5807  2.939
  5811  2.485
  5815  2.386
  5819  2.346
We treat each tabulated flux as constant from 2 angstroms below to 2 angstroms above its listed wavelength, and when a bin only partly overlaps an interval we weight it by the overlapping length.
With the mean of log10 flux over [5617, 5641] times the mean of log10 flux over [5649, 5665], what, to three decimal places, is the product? 0.096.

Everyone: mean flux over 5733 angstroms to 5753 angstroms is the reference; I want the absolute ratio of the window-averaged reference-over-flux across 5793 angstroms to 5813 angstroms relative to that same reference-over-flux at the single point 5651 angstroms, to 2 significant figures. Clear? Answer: 0.76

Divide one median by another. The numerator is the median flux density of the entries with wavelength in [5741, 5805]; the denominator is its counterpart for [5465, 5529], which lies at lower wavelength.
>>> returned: 1.31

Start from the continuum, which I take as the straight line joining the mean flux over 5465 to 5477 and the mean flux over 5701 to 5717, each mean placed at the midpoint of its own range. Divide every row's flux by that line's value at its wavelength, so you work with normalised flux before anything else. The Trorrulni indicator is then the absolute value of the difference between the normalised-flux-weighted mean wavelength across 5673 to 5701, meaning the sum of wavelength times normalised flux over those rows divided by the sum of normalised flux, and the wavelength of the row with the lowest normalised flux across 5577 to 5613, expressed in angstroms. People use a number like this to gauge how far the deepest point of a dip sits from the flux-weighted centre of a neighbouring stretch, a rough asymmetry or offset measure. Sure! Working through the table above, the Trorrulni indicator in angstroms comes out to 84.3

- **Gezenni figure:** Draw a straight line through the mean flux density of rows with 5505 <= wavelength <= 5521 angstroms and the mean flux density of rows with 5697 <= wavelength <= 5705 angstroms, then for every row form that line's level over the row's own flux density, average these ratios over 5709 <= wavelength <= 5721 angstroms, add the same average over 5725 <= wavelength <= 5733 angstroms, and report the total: 1.98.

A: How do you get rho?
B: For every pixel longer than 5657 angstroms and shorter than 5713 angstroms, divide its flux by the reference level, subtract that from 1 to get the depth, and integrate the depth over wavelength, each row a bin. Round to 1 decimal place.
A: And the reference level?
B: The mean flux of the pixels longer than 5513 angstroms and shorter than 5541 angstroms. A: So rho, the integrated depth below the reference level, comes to -7.7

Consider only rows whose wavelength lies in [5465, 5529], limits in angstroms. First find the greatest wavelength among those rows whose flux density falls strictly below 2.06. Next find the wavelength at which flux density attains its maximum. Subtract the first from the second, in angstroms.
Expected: -32 angstroms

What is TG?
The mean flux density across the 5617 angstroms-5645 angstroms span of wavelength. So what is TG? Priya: 1.93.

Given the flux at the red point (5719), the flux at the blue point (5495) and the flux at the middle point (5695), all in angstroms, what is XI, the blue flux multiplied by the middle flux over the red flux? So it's 2.10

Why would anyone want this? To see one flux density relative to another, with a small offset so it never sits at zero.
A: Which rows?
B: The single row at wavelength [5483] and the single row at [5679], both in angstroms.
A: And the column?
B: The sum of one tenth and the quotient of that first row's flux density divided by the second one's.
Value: 1.03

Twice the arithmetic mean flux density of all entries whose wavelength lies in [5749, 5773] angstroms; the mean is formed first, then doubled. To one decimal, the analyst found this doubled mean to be 4.9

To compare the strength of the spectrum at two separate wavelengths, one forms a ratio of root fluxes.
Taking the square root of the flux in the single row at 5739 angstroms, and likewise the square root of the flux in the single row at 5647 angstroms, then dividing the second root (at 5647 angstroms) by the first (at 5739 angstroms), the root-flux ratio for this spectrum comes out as 0.87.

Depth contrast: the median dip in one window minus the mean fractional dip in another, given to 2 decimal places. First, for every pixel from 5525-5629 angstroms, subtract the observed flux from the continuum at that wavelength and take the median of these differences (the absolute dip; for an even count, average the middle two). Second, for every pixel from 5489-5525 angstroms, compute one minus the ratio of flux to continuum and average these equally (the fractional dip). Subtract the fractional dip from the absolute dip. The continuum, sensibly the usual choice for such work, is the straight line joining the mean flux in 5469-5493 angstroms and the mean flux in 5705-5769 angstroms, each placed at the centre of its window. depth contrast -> 0.04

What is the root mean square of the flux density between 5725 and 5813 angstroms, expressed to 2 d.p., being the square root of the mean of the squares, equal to 2.53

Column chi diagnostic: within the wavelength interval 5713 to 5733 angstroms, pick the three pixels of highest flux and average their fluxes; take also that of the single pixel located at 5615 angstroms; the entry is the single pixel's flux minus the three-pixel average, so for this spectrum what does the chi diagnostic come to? -0.4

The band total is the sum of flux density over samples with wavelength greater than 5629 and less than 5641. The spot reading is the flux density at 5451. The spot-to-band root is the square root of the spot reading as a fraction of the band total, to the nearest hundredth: 0.54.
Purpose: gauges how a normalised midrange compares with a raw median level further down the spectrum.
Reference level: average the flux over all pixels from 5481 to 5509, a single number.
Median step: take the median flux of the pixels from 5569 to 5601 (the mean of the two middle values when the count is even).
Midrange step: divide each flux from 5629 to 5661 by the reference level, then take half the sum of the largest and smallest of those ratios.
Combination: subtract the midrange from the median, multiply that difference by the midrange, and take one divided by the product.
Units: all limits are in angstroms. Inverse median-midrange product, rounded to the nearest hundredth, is 0.89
